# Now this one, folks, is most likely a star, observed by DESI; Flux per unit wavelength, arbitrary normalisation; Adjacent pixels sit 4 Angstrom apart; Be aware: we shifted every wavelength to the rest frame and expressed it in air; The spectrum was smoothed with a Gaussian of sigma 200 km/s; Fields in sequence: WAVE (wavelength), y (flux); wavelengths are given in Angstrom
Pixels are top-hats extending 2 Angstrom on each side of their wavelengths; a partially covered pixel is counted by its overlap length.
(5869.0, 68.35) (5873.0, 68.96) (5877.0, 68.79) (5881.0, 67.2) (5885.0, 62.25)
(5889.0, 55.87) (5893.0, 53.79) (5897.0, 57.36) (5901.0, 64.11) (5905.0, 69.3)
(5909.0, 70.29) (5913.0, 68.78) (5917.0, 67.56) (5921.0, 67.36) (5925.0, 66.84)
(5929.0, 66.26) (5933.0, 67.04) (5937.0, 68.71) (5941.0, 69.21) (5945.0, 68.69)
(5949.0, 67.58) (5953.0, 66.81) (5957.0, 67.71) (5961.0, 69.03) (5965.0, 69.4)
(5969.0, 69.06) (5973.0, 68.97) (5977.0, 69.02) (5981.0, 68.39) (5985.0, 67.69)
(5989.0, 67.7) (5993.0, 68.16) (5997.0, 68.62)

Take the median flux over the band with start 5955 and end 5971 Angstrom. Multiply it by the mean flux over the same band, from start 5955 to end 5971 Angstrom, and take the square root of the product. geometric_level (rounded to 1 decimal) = 68.9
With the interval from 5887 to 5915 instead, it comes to 63.4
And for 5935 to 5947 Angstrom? 68.8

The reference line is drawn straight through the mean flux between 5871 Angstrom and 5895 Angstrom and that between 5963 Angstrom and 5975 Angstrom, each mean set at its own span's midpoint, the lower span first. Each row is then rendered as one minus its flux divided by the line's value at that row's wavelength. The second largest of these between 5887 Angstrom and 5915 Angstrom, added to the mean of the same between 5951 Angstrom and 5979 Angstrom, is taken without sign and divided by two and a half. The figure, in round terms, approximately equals 0.05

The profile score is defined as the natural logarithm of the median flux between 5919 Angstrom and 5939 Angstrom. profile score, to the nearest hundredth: 4.21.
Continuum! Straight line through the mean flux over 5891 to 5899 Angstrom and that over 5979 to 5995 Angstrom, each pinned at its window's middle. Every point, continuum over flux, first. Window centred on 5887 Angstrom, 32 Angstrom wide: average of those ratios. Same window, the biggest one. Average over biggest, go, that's 0.859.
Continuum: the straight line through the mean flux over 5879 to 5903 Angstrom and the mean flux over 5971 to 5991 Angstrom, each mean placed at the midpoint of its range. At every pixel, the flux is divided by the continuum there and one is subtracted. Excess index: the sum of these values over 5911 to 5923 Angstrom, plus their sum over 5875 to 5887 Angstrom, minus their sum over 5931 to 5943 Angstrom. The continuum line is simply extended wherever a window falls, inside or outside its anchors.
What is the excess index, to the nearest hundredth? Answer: 0.42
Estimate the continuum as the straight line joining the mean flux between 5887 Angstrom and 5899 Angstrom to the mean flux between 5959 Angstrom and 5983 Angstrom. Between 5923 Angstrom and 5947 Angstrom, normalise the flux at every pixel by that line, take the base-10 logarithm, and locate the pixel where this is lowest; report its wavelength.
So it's 5945.0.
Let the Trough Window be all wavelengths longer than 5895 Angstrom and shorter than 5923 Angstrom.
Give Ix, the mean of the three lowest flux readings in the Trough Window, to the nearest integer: 63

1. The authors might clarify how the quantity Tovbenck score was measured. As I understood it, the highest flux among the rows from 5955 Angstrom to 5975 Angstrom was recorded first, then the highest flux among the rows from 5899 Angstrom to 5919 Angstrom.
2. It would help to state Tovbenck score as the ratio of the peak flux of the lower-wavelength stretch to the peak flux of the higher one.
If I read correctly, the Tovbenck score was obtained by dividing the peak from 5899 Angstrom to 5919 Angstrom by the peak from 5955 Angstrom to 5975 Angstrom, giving 1.013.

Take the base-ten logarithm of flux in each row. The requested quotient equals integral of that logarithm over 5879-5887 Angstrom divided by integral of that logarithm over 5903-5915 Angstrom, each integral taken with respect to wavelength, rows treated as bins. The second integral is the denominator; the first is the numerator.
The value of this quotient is 0.7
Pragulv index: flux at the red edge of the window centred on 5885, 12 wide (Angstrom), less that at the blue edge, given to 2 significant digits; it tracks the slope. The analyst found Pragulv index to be -11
